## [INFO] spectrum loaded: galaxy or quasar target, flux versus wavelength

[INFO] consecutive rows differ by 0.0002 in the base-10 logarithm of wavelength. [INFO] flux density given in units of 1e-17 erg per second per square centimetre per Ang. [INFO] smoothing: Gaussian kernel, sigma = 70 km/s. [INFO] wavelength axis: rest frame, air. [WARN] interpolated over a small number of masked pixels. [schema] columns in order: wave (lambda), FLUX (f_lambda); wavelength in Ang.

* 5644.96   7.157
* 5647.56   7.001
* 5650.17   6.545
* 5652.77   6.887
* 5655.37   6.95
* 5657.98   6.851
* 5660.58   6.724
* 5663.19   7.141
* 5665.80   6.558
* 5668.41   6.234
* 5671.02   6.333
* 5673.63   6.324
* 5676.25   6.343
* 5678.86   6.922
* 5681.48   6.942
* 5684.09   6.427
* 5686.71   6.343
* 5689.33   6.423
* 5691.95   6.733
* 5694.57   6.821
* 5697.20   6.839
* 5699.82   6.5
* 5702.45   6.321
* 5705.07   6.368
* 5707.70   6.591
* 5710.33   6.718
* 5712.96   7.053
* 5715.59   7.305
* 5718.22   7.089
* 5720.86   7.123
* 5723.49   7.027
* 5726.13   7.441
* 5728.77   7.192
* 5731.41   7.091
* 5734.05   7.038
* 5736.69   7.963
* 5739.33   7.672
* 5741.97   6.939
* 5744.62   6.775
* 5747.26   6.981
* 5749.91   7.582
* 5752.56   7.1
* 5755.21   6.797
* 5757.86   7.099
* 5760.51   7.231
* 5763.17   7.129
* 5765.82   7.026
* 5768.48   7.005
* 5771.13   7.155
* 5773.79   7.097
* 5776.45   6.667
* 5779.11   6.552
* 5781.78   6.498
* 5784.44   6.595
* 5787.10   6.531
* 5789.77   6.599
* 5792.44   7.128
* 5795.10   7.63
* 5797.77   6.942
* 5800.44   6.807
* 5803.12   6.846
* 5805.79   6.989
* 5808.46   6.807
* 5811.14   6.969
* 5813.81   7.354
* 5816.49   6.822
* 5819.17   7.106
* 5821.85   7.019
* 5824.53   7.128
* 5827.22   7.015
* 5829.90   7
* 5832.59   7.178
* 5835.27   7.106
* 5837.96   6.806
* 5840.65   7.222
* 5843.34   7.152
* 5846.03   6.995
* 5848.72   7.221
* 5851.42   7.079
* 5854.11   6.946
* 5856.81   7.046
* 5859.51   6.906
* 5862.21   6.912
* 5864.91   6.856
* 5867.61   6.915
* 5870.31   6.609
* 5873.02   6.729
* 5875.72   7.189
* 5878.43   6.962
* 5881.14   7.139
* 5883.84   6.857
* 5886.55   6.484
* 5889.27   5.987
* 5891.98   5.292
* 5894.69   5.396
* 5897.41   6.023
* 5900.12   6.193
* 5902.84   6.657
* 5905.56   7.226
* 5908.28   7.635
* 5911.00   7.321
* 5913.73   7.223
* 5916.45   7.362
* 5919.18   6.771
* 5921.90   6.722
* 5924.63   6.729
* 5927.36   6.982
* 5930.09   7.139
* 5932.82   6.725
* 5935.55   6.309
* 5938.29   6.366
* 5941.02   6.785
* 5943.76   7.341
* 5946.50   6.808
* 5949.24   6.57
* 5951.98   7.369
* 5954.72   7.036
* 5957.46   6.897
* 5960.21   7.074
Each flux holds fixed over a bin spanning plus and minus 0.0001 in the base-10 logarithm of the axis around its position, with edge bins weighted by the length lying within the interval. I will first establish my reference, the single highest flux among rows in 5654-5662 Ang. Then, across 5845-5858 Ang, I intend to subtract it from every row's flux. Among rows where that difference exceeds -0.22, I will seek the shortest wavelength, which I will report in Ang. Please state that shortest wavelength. 5846.03 Ang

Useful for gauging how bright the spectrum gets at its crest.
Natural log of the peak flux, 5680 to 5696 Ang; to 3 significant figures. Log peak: 1.94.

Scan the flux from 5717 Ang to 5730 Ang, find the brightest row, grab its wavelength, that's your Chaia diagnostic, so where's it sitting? 5726.13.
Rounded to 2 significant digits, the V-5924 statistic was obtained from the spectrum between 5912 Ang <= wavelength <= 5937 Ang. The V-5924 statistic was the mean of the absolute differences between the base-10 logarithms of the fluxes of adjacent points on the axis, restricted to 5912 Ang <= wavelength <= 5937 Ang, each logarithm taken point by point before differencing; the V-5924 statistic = 0.016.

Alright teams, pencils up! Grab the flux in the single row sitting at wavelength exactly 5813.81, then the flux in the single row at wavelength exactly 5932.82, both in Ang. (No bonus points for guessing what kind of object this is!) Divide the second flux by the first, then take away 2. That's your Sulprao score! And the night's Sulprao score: -1.09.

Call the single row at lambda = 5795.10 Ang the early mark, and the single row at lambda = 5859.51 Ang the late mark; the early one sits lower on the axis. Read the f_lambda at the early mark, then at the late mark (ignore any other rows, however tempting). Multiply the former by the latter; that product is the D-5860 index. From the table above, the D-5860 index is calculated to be 53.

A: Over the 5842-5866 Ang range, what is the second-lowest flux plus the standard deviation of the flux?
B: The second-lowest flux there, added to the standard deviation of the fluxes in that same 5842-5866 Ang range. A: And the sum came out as 7.0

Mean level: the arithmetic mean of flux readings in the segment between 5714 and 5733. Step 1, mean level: 7.18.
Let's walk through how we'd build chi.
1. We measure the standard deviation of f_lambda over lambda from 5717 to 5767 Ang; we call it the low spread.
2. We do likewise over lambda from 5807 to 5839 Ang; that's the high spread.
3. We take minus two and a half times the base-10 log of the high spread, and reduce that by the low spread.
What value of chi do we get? 1.7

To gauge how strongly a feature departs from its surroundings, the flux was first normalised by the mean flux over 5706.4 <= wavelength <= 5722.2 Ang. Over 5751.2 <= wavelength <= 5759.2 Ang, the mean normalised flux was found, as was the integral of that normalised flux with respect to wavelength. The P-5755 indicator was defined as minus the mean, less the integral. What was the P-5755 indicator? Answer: -9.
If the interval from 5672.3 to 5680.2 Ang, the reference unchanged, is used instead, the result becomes -8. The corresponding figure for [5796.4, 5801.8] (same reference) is -6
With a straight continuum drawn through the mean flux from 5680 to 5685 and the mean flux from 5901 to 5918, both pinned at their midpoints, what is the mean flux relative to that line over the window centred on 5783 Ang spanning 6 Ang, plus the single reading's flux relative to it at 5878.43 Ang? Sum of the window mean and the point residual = -0.6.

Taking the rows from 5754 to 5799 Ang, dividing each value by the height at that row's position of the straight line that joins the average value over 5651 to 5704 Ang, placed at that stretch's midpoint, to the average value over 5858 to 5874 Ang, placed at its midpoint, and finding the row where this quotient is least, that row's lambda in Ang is 5781.78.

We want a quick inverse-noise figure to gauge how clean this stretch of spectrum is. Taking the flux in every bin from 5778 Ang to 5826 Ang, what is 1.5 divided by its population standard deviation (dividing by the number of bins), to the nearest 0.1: 5.1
